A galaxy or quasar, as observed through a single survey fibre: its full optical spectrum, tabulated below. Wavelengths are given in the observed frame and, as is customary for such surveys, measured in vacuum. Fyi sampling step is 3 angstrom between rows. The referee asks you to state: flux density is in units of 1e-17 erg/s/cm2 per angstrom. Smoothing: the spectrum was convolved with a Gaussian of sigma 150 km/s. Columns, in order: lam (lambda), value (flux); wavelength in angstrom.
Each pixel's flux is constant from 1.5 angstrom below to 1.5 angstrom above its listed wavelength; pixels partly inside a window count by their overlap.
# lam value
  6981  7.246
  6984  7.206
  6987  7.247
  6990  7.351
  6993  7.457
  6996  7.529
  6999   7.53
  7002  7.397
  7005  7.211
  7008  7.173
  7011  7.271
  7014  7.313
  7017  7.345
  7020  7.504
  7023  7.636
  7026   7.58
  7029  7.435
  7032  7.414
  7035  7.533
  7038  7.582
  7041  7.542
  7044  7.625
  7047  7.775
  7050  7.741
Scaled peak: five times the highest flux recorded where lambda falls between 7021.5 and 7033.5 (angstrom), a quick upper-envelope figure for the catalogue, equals 38.2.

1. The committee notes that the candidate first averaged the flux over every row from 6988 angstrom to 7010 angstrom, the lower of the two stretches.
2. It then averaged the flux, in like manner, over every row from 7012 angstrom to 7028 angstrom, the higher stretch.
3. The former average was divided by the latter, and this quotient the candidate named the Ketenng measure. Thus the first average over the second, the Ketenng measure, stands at 0.987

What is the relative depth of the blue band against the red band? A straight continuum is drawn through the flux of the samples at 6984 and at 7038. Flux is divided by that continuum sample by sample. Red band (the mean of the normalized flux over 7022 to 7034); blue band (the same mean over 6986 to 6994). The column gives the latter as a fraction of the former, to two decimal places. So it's 1.01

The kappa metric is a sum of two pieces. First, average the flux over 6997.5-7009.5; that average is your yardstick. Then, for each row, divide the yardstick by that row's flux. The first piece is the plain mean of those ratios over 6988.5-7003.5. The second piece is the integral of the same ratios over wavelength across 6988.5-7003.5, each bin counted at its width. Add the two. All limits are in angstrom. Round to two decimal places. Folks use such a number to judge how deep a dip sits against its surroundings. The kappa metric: 15.73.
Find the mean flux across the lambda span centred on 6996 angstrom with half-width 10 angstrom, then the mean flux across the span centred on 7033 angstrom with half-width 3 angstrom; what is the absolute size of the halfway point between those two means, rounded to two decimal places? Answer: 7.43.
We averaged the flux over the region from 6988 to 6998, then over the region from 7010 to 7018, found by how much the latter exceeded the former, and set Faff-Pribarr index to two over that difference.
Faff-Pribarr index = -15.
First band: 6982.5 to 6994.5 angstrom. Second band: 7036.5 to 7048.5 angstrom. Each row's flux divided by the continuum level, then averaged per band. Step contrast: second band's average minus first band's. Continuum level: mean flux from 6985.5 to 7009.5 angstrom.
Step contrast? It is 0.043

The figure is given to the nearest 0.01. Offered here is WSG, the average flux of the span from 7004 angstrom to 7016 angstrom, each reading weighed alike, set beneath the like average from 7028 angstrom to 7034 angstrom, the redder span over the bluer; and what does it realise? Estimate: 1.03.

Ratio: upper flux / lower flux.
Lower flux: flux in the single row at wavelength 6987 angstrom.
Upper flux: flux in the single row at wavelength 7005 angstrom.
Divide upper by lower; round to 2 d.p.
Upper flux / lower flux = 1.00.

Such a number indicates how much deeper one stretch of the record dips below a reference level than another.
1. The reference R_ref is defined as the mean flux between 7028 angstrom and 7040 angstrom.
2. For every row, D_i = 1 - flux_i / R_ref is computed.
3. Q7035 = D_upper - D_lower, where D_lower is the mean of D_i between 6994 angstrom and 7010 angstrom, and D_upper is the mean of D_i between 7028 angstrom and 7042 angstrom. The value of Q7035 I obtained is -0.018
